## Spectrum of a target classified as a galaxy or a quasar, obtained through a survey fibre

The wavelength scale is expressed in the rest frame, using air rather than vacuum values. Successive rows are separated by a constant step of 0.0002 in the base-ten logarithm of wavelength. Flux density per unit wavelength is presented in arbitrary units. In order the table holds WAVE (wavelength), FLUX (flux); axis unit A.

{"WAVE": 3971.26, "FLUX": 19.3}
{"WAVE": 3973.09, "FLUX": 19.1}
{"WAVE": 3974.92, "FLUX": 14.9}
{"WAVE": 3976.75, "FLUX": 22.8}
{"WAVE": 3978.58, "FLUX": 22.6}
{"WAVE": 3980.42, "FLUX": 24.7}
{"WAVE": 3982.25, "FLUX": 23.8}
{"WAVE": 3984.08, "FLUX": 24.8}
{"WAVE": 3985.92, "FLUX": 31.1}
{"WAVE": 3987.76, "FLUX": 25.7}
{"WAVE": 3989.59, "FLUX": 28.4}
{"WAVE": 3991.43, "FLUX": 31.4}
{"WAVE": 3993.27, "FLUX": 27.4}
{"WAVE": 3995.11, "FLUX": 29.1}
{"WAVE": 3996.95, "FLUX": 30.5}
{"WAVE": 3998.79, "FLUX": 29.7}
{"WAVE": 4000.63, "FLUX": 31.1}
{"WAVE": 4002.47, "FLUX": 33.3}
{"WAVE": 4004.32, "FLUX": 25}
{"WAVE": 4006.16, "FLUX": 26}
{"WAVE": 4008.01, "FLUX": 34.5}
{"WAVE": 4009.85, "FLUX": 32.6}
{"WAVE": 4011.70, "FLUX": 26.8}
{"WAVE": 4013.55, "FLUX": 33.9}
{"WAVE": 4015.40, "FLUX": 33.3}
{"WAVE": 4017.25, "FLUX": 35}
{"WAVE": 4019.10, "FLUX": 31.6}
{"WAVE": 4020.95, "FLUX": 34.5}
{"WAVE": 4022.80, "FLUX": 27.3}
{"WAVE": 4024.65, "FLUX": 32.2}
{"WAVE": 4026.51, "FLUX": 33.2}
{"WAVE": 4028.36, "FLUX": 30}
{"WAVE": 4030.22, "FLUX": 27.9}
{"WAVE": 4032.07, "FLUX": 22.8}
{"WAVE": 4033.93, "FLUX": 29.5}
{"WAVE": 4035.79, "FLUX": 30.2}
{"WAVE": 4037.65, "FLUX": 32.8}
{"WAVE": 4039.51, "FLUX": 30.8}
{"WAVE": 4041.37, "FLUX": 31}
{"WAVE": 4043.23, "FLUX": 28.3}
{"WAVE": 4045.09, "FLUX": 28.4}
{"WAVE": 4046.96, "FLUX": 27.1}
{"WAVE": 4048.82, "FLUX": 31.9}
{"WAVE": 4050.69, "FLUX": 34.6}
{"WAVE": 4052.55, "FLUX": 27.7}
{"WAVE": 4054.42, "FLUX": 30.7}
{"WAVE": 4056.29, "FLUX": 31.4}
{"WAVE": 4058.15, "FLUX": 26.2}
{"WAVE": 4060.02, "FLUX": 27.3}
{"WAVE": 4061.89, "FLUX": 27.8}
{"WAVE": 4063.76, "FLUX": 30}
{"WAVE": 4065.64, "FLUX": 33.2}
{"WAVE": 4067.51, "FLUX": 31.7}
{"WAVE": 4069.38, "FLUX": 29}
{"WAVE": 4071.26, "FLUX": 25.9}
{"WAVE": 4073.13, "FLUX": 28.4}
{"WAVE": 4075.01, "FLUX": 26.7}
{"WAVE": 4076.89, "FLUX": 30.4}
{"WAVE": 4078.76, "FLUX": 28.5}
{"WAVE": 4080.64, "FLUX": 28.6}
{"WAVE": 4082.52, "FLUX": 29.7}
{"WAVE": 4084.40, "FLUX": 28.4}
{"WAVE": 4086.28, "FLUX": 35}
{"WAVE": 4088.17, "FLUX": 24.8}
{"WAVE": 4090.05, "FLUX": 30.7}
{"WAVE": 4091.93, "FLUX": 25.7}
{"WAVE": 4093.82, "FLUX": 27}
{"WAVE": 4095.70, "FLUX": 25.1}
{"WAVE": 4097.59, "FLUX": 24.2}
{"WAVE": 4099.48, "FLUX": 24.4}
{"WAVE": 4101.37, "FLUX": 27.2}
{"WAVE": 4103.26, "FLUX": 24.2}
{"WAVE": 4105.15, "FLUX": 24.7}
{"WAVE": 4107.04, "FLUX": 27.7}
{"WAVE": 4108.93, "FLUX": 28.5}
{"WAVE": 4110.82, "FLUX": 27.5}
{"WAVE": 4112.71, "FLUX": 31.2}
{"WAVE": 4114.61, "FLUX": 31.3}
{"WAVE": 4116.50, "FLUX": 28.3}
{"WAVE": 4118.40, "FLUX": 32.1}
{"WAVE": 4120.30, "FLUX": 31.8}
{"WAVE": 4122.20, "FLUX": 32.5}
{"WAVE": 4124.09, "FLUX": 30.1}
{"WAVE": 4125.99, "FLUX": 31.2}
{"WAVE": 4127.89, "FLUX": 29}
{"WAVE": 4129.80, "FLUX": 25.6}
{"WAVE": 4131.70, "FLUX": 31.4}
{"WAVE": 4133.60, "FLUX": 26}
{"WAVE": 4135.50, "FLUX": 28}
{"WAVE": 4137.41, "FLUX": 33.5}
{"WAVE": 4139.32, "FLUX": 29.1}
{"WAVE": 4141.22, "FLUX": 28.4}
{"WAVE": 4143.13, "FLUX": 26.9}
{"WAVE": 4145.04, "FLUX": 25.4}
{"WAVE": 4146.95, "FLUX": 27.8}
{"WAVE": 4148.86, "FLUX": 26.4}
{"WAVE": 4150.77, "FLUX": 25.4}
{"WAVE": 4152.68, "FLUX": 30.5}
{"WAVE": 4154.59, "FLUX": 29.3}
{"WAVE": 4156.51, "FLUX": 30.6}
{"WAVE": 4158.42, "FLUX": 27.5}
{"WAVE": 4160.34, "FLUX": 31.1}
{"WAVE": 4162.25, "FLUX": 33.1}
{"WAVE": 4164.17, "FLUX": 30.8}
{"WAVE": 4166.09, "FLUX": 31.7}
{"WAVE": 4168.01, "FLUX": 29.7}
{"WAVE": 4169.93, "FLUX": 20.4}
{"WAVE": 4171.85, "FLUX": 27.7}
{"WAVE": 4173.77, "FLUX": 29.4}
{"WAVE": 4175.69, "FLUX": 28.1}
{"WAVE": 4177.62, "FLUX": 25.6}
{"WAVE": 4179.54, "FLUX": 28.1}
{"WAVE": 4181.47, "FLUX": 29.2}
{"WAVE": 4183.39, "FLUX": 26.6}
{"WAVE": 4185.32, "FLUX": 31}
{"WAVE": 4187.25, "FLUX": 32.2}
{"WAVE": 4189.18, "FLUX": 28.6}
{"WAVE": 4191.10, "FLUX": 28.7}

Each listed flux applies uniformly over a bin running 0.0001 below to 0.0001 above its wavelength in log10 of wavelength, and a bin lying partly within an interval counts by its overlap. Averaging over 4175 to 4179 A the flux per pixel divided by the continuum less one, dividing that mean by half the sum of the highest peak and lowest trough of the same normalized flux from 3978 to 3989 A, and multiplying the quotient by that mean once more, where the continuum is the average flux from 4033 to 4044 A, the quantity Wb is -0.12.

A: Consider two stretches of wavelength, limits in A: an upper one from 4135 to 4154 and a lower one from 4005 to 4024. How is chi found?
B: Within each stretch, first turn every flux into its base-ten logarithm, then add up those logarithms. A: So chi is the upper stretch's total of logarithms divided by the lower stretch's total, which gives 0.968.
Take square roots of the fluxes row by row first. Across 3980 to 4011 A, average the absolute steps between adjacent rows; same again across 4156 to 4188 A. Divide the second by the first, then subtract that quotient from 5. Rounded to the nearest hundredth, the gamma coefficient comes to 4.03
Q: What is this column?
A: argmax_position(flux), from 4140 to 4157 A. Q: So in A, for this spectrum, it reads 4156.51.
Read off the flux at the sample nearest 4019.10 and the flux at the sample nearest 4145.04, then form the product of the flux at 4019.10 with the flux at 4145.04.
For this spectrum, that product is 803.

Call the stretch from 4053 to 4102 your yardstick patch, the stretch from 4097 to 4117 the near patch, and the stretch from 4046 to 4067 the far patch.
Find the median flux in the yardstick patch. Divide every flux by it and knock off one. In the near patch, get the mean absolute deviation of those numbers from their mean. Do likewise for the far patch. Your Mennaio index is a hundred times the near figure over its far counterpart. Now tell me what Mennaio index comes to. 87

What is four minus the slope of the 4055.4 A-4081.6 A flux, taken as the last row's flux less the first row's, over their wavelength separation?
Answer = 4.11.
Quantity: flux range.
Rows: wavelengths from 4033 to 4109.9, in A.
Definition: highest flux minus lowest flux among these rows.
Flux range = 10.8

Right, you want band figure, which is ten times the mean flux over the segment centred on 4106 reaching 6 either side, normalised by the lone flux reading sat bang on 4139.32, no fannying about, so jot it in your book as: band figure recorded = 9.2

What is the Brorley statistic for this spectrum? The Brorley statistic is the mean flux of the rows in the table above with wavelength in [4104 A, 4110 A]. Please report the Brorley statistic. 27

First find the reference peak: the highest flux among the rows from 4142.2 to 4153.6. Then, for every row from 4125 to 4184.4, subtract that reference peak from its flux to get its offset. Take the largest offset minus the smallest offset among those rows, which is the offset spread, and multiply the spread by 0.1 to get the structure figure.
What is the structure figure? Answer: 1.3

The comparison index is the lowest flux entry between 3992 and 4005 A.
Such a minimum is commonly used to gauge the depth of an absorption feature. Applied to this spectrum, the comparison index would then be 25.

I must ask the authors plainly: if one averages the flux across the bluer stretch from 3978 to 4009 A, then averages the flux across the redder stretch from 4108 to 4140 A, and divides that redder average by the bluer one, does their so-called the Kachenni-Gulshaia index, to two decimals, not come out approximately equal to 1.06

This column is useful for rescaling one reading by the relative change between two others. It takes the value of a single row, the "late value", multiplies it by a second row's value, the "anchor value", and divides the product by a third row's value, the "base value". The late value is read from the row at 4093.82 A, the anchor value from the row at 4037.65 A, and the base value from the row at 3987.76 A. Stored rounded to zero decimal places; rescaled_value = 34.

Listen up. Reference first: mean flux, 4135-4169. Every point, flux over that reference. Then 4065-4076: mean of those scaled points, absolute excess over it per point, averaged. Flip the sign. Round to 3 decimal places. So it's -0.075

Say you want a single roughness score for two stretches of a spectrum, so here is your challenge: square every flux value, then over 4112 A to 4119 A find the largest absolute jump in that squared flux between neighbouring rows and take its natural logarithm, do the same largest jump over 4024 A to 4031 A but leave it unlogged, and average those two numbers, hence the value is 104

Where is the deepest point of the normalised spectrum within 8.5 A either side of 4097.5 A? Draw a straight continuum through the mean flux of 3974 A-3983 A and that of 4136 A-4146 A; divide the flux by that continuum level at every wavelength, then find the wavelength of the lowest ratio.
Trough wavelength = 4103.26 A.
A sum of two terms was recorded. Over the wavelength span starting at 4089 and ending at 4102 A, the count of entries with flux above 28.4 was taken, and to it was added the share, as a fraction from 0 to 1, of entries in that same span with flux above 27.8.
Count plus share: 1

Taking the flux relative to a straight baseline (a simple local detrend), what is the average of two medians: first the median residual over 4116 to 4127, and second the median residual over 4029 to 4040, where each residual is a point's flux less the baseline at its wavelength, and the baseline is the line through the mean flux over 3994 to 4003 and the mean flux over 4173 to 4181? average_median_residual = 1.3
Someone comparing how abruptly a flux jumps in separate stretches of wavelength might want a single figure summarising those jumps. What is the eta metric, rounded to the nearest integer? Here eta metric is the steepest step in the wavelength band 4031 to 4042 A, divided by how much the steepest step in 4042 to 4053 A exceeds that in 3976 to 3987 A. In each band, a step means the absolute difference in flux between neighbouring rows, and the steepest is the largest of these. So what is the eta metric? 11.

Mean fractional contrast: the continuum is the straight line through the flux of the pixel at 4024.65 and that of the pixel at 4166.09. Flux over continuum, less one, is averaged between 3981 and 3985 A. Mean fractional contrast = -0.25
